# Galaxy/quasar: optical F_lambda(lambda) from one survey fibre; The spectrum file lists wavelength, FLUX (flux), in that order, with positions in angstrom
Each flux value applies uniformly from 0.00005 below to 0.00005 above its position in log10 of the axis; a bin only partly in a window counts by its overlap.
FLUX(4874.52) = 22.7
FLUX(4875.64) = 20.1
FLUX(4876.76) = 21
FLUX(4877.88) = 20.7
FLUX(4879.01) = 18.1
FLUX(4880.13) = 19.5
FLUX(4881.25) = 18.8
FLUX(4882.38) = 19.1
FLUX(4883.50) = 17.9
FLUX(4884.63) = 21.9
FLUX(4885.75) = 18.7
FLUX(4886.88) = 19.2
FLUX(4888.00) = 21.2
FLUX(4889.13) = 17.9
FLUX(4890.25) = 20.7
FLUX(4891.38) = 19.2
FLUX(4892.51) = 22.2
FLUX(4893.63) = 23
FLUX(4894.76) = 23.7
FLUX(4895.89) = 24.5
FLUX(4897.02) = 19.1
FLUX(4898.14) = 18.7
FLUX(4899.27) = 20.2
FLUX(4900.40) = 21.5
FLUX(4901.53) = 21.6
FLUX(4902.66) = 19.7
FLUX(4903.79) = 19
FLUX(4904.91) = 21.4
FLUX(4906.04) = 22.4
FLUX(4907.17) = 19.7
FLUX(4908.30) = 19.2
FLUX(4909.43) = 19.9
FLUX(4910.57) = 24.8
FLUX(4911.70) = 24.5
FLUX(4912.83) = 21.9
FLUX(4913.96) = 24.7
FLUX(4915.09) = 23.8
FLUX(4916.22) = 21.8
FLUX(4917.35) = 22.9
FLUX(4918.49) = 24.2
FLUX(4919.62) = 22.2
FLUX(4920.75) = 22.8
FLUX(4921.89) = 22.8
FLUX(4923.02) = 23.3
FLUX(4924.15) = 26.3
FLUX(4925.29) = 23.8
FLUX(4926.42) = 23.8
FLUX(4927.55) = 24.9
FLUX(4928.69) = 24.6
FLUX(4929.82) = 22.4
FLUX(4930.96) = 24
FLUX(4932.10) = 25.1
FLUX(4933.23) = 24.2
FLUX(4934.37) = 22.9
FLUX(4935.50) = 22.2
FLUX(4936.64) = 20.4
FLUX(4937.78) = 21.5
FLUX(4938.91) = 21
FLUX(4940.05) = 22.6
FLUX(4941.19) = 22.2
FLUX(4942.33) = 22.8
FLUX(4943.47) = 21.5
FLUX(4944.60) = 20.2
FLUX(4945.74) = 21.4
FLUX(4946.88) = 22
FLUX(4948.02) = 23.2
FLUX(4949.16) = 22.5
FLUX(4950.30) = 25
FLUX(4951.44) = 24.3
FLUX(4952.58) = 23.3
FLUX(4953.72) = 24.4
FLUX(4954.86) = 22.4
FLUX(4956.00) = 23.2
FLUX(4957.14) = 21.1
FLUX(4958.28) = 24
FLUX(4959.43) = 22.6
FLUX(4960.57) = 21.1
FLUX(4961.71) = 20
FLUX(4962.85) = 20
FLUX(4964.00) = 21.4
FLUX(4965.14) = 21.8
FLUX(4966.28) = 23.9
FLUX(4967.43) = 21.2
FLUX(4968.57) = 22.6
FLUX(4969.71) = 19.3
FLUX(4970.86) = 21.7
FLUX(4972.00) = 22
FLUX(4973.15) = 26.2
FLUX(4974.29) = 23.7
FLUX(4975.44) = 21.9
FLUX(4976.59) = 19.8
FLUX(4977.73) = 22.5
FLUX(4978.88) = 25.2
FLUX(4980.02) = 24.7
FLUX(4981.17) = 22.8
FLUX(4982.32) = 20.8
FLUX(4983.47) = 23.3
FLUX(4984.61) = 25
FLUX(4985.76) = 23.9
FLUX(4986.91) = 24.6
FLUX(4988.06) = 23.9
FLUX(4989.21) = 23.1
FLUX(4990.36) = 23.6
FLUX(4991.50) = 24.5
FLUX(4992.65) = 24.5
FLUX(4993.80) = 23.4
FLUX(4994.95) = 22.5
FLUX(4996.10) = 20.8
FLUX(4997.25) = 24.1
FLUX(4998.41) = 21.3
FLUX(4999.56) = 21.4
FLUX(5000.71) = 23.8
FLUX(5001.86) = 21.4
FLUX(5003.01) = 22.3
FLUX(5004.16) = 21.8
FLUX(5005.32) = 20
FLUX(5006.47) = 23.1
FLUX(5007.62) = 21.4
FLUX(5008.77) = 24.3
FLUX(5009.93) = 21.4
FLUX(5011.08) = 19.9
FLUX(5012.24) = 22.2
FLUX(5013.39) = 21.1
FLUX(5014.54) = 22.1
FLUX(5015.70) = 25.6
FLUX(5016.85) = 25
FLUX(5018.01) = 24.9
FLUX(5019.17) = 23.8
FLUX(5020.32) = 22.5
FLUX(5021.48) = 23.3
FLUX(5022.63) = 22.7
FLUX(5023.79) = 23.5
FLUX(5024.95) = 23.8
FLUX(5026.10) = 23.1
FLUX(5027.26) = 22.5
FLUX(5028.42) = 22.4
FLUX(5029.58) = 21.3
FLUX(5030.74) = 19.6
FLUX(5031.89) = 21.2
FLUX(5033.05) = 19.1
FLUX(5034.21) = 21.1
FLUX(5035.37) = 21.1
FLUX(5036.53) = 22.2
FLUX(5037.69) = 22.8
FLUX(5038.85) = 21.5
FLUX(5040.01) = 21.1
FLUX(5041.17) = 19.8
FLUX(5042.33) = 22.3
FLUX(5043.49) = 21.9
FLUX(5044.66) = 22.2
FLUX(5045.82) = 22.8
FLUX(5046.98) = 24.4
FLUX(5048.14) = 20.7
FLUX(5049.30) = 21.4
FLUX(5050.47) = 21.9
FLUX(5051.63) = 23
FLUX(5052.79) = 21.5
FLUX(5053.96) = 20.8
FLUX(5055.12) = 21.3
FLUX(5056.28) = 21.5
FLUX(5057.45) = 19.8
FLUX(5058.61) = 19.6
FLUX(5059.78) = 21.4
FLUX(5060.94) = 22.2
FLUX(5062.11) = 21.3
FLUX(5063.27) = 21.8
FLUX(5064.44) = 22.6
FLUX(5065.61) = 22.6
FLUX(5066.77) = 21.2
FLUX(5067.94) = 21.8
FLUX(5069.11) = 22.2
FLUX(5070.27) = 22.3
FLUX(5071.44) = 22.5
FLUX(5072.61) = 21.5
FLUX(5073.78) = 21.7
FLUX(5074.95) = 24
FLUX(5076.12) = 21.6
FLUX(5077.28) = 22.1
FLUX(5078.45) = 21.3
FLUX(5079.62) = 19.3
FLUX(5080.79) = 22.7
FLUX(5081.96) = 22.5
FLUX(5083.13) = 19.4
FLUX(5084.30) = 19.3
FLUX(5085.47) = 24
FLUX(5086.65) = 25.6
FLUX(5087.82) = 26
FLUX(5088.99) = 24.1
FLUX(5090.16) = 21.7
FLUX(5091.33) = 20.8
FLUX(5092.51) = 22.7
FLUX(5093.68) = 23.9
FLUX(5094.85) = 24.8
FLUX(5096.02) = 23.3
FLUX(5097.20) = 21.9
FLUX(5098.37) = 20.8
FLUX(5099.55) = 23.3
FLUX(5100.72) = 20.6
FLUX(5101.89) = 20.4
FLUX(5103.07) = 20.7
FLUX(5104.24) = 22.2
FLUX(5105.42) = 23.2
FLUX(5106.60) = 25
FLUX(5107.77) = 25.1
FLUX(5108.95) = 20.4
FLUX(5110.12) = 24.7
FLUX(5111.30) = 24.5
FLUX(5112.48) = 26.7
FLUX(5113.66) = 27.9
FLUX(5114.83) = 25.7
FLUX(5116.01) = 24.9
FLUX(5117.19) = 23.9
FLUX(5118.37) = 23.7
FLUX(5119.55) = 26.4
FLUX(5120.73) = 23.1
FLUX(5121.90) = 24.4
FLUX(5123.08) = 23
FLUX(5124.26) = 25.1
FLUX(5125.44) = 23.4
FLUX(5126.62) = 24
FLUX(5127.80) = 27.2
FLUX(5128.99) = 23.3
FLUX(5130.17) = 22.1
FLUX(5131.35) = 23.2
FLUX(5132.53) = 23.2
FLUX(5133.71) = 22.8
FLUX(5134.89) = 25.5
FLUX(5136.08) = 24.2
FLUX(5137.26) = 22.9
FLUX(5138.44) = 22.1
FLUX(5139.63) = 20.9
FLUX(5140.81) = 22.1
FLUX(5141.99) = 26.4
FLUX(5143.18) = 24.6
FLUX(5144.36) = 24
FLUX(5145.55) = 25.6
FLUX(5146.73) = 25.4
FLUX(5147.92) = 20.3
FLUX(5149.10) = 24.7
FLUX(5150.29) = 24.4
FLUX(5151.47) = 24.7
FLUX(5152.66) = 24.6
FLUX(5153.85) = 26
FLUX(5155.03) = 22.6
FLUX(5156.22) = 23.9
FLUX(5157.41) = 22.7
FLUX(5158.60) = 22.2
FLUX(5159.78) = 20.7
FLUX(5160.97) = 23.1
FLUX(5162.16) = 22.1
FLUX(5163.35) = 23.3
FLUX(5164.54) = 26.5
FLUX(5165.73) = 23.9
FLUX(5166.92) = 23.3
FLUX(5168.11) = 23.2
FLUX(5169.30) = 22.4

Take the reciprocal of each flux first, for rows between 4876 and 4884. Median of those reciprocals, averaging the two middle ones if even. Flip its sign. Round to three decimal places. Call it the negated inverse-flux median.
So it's -0.052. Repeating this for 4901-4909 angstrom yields -0.051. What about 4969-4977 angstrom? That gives -0.046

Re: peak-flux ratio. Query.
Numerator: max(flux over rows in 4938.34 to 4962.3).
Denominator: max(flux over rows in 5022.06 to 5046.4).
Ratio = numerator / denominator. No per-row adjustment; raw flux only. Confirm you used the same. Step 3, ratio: 1.05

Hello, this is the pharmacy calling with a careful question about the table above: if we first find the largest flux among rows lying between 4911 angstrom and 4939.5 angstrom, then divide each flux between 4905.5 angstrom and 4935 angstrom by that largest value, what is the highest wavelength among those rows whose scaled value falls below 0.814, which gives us 4909.43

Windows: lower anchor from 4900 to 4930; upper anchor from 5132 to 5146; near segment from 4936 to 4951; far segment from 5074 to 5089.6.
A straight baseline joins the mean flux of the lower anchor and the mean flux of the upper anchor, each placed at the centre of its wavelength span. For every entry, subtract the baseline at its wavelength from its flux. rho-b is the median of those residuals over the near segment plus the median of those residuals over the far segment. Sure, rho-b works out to -1.7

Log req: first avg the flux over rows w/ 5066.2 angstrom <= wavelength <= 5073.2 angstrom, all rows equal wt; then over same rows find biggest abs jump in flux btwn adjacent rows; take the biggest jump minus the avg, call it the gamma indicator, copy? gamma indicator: -20.9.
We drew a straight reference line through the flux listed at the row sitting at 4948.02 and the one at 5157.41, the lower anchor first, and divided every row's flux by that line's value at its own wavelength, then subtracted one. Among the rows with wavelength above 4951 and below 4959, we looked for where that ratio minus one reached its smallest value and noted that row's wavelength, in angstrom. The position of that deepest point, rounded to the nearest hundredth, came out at 4957.14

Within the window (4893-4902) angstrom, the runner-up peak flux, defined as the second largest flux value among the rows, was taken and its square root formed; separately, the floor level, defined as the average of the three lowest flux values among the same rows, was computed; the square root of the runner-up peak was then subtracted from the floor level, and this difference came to 14.5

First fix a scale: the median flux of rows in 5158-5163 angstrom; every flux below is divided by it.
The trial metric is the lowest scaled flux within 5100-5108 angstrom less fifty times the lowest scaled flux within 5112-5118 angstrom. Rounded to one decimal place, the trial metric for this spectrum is -53.0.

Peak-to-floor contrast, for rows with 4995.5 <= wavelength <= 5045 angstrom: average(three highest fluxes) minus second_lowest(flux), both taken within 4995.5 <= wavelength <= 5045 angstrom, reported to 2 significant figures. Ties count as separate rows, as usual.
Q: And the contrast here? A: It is 5.6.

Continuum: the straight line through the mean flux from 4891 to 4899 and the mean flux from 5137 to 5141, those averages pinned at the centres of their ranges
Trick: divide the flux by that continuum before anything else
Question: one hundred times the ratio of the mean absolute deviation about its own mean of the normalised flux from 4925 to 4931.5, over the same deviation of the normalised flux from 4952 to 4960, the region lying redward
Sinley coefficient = 70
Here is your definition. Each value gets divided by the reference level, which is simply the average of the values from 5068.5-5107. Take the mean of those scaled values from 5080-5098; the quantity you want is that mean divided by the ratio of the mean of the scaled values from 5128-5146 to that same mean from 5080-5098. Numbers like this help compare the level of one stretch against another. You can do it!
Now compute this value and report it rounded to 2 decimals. 0.99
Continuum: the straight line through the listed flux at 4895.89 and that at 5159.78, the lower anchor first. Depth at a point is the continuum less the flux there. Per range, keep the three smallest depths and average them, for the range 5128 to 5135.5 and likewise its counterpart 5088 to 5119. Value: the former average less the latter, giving 2.5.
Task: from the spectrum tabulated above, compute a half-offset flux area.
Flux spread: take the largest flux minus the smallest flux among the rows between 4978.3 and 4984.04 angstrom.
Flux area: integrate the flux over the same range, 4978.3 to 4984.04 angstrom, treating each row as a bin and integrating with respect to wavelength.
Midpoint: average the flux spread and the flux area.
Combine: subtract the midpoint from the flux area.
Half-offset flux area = 64.8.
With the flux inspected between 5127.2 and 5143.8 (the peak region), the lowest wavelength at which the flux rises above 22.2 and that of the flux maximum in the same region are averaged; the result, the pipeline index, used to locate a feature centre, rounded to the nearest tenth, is 5127.8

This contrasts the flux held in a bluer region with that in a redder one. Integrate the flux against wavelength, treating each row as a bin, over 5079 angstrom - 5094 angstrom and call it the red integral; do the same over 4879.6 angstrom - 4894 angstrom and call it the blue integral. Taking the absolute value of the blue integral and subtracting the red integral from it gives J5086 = -50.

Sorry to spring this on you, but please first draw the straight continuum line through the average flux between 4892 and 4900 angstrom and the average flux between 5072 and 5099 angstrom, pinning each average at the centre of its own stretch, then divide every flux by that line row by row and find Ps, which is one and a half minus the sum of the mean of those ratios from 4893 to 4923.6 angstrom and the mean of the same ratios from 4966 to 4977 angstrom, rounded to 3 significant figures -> -0.527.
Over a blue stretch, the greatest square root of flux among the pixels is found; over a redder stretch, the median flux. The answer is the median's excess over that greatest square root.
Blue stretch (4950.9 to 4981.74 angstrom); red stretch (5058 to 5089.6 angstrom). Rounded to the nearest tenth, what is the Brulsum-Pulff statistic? 17.0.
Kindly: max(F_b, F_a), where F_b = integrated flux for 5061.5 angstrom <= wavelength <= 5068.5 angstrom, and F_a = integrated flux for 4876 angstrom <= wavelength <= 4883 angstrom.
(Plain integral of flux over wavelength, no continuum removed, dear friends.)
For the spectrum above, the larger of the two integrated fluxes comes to 153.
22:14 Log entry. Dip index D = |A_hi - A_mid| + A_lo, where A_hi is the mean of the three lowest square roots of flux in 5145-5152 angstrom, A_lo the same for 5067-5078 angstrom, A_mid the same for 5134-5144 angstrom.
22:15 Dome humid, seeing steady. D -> 4.79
